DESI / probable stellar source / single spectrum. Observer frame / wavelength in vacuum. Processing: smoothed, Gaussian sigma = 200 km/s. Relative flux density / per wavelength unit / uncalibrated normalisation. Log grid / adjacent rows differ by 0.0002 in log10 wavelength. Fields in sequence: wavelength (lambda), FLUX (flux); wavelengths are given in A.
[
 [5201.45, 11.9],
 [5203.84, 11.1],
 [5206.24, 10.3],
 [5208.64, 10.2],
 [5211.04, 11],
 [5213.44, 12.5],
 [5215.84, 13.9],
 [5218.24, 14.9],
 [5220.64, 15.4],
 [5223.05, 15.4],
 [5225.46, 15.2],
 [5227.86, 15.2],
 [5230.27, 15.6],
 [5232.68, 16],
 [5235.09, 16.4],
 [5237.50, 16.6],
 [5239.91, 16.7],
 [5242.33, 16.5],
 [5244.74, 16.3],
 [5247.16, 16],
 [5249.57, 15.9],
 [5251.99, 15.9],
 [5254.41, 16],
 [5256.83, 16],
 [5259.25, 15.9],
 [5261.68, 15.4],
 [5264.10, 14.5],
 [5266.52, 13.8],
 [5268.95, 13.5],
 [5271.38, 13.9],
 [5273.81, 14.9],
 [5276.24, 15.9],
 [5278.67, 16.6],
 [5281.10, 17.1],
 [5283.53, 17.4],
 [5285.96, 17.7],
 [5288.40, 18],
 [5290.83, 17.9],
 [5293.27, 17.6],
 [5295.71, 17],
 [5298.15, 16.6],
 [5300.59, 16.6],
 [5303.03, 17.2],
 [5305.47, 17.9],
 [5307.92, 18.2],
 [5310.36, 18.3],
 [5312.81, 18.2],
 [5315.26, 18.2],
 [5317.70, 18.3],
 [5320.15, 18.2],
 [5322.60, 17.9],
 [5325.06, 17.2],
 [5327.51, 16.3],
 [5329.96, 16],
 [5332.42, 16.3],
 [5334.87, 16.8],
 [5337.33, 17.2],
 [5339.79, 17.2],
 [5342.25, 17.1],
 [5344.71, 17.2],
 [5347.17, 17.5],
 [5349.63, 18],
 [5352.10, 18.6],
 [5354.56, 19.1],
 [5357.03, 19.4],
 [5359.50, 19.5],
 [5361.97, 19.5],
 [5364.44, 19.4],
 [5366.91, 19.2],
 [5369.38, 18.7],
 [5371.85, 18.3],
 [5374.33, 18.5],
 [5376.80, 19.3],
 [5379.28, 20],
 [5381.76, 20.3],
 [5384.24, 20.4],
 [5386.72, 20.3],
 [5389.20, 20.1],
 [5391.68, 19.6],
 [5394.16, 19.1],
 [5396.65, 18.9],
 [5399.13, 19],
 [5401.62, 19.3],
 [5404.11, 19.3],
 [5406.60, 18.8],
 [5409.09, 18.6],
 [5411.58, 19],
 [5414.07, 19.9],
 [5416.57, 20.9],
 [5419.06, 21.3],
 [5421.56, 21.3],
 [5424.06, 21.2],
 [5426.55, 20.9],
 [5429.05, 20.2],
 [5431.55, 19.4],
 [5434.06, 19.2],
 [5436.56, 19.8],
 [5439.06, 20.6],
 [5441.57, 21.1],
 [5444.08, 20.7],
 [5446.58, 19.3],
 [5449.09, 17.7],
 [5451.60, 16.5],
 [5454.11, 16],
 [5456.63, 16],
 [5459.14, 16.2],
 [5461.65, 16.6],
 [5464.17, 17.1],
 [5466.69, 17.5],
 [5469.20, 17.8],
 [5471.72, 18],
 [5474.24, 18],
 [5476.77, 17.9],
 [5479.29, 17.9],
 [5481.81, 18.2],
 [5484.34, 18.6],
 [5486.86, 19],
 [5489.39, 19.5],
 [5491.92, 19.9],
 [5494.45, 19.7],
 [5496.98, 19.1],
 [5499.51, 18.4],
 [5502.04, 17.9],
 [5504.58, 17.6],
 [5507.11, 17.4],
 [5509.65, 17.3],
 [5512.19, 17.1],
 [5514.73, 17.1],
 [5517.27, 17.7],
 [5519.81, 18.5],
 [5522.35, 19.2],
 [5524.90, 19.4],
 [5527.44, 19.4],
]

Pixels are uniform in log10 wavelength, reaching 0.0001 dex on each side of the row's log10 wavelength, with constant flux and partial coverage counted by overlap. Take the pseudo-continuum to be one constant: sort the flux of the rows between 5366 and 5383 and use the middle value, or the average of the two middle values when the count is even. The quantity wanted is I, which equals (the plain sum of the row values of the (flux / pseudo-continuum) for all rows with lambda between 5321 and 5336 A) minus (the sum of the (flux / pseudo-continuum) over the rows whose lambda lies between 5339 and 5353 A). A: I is -0.3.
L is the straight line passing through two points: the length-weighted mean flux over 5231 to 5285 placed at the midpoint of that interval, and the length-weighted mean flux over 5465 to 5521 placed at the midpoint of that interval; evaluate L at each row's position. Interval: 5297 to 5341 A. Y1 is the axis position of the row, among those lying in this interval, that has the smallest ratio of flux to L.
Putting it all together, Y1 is 5329.96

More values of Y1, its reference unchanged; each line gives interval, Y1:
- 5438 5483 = 5456.63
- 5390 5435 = 5409.09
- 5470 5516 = 5514.73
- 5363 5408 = 5371.85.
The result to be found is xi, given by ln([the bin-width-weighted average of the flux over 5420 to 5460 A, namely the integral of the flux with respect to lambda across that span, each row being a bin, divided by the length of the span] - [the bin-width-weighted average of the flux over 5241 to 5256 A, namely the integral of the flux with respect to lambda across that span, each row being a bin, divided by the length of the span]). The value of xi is 1.1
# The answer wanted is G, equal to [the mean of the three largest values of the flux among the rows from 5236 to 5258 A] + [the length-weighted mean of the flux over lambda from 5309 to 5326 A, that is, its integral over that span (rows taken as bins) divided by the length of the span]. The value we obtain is 35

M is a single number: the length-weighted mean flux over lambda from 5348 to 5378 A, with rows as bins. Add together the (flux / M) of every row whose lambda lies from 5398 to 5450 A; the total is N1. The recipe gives 22.0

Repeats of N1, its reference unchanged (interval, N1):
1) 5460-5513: 20.1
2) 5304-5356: 19.5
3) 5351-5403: 21.5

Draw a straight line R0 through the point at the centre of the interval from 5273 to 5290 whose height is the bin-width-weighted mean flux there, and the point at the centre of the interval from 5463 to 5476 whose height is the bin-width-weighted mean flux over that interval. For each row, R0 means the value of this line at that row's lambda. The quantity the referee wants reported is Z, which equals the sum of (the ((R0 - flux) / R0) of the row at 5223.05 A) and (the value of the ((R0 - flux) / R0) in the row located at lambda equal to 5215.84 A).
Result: 0.24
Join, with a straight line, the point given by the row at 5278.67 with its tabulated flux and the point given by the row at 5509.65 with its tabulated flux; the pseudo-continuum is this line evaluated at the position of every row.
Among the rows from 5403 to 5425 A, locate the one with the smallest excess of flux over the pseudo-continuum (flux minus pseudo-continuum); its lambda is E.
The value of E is 5409.09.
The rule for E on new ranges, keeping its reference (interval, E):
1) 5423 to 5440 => 5434.06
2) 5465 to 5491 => 5466.69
